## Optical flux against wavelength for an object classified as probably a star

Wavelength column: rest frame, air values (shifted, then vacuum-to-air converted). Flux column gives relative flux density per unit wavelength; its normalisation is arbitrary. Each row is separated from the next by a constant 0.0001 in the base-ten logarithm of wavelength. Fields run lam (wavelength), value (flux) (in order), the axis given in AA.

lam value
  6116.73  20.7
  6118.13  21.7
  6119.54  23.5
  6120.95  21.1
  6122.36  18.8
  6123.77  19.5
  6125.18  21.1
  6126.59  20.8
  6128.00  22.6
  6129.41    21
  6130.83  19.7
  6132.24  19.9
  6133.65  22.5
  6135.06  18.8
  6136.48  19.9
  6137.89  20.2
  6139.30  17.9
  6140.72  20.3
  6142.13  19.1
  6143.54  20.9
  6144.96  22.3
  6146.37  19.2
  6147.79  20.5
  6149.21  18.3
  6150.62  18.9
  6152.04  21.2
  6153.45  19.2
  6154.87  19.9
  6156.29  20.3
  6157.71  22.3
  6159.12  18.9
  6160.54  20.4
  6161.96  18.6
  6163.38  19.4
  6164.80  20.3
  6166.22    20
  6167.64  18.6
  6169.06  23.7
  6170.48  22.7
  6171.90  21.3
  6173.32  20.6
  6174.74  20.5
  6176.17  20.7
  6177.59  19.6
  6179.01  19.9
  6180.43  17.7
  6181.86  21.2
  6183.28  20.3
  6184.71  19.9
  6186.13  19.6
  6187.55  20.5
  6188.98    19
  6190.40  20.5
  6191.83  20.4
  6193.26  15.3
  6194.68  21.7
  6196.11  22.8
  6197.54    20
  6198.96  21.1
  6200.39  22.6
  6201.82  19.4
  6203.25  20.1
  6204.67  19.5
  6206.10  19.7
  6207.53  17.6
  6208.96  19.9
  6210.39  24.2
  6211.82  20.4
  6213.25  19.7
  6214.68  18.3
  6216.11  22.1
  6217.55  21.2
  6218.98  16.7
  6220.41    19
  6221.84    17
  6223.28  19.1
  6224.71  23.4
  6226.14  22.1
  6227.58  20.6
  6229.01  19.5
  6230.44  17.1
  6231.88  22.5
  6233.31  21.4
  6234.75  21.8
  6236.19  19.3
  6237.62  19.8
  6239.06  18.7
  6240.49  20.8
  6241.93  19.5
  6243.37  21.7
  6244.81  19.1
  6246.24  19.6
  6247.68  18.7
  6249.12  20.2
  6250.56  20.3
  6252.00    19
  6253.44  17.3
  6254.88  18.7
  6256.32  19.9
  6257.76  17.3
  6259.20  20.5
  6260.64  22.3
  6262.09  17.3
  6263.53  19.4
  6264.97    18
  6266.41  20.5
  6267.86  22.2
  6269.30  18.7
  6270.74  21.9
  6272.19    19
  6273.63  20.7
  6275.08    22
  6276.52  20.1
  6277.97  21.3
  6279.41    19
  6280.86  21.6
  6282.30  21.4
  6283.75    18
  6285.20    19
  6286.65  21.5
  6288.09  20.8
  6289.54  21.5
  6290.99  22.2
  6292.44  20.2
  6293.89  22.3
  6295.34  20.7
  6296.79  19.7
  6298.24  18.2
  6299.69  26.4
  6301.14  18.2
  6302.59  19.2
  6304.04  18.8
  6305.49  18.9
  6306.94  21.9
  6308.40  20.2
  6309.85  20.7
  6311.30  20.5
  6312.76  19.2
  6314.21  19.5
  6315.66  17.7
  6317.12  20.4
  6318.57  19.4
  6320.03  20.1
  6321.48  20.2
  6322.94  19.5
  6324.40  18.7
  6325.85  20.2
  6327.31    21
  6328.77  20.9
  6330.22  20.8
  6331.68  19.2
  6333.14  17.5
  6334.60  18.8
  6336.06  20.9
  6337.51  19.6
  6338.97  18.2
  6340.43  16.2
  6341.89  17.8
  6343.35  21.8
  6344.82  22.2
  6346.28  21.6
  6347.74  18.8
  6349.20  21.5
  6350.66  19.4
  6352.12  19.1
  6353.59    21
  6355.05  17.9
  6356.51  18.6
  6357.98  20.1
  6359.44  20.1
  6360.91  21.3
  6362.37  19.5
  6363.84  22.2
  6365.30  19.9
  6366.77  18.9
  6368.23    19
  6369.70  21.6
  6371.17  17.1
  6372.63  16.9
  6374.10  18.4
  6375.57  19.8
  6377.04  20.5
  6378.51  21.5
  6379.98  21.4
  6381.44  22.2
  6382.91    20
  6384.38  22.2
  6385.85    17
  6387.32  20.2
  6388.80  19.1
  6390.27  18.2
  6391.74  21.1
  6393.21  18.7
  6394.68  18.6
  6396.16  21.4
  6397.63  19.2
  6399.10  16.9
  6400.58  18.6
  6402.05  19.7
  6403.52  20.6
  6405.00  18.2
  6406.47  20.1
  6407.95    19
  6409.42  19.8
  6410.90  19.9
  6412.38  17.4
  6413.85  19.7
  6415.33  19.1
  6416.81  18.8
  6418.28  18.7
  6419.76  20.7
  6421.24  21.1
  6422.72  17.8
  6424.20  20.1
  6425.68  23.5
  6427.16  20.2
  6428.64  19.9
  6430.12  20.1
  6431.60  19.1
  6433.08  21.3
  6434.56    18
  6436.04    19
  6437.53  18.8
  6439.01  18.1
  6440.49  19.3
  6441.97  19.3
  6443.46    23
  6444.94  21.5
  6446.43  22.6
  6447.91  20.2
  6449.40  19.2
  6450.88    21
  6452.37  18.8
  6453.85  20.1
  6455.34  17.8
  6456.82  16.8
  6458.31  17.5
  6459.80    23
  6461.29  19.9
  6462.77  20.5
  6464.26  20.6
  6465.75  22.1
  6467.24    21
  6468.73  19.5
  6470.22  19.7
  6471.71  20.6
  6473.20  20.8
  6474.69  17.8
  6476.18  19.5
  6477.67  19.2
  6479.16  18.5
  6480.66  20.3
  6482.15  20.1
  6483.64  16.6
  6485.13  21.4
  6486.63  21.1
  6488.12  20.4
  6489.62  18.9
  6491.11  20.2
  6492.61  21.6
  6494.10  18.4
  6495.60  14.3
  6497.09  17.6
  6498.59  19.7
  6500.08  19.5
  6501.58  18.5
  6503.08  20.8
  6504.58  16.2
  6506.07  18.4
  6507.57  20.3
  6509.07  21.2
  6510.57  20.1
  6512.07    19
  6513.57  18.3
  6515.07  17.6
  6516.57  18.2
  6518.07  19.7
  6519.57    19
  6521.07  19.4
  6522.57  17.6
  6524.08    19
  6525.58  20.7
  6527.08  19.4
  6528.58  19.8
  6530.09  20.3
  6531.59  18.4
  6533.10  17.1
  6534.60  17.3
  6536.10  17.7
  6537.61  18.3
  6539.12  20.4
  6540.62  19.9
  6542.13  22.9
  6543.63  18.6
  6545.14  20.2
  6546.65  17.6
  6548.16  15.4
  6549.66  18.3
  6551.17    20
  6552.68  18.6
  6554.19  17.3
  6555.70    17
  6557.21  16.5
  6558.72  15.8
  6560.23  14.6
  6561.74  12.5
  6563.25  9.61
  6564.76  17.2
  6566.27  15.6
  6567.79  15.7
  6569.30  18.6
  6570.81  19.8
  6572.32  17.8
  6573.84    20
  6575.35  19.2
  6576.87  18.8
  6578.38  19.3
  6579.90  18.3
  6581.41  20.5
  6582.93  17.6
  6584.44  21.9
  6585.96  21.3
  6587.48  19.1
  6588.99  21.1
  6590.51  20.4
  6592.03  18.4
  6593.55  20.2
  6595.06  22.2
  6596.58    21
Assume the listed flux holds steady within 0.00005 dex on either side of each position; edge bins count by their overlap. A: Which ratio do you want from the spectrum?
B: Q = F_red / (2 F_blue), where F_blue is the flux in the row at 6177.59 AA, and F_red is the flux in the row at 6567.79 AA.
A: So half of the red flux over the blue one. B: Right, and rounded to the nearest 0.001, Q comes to 0.401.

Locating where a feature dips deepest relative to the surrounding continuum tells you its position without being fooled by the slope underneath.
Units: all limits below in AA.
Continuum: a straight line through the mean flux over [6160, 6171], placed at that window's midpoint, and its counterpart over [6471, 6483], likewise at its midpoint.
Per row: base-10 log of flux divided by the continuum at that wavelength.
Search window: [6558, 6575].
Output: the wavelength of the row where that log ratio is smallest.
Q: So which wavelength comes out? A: 6563.25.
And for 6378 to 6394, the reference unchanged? 6385.85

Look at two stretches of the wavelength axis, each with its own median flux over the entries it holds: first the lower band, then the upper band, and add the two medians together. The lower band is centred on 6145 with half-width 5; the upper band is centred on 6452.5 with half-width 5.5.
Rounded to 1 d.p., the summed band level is 39.5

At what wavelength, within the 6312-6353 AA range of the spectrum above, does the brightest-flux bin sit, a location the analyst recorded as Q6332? 6344.82 AA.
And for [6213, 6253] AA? 6224.71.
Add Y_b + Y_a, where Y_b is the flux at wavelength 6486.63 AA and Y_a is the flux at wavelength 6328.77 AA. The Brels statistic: 42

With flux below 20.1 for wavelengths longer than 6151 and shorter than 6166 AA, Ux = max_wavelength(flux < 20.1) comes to 6163.38 AA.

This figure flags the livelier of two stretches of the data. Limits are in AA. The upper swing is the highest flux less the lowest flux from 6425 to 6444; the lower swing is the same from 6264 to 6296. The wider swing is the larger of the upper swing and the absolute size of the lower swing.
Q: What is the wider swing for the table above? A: 5.5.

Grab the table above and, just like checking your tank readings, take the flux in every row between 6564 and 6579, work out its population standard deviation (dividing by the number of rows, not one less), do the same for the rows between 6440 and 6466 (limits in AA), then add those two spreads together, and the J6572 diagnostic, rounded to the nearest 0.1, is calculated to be 3.3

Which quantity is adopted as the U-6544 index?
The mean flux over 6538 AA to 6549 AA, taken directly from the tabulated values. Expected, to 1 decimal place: 19.3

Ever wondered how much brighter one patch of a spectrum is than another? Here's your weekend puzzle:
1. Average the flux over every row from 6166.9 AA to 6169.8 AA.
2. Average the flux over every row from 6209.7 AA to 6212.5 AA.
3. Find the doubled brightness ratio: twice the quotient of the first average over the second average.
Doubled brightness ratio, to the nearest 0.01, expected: 1.90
